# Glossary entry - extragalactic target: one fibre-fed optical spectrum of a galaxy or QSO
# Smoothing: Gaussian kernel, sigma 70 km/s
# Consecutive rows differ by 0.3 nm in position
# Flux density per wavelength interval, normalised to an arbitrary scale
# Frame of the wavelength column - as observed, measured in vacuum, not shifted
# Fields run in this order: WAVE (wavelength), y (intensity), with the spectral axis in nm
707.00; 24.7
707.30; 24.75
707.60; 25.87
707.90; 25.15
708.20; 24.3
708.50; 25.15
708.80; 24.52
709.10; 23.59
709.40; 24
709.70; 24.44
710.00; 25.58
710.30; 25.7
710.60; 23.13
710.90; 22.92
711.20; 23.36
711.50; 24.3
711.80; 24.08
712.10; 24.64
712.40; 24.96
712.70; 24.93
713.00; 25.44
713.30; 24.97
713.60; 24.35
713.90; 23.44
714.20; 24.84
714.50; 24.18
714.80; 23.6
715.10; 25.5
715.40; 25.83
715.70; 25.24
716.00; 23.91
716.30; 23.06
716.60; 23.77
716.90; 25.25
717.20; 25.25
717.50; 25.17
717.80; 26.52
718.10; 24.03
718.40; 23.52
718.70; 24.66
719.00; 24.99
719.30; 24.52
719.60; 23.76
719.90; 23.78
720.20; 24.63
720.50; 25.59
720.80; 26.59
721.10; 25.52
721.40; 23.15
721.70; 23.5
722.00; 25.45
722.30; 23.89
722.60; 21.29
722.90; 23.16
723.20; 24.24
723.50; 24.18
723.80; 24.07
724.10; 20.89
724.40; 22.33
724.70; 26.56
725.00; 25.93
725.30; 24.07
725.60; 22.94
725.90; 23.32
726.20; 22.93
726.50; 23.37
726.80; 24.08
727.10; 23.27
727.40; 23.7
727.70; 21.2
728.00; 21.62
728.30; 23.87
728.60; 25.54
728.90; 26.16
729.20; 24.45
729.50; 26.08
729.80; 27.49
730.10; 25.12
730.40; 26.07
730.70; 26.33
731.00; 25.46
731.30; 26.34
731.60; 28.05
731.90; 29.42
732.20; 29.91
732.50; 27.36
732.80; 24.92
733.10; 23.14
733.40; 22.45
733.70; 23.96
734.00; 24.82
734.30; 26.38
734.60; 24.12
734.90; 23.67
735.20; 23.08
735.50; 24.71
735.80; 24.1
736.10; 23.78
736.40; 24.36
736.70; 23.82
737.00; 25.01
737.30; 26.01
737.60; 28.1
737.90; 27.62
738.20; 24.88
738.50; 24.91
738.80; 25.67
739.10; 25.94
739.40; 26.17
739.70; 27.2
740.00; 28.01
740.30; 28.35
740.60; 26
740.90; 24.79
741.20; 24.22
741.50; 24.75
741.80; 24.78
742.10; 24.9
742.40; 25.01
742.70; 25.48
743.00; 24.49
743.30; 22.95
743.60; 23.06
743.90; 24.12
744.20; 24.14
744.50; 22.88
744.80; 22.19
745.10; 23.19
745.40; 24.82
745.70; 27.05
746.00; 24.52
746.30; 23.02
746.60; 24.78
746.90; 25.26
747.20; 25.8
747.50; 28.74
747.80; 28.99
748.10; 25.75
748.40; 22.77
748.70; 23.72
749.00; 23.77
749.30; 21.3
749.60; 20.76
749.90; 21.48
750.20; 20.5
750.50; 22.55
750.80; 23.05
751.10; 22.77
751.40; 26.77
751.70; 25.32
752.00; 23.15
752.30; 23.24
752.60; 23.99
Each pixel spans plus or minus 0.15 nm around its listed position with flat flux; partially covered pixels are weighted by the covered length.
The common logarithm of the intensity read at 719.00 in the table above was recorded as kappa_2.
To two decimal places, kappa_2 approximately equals 1.40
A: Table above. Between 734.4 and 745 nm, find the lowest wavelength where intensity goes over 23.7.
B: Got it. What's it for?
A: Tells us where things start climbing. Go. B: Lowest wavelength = 734.60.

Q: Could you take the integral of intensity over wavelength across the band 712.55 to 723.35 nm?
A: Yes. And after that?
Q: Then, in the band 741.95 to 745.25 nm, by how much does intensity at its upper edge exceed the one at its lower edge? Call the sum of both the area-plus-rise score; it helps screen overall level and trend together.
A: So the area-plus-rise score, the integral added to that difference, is 263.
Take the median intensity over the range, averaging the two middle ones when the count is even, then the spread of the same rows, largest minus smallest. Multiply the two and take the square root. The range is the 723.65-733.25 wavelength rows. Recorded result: 14.9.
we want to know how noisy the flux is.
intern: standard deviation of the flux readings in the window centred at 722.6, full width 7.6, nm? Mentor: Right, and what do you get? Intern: 1.4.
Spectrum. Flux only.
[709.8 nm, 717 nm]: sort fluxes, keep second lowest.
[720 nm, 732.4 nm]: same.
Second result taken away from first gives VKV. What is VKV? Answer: 1.9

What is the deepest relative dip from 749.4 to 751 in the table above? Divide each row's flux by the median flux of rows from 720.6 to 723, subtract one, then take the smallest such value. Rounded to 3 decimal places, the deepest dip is -0.135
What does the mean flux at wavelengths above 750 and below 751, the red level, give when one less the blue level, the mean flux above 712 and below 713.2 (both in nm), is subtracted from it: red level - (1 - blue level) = 46.0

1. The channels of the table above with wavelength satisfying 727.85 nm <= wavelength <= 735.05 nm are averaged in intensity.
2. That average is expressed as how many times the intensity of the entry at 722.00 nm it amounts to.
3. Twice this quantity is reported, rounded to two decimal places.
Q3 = 2.01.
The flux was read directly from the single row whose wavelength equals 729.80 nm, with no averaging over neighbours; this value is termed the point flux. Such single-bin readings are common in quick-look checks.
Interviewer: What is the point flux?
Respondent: 27.49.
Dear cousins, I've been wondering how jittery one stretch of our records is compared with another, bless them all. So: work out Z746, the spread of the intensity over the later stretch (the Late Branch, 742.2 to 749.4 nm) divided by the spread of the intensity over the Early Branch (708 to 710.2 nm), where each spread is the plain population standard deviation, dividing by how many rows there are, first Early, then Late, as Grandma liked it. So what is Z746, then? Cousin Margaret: 2.95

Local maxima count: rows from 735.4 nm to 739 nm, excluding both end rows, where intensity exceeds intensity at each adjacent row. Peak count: 2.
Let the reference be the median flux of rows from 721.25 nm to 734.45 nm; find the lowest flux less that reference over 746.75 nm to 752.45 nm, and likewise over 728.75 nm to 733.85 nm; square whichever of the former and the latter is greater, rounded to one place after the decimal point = 2.8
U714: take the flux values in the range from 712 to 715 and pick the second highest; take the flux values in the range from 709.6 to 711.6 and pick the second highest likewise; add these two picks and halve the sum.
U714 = 25.3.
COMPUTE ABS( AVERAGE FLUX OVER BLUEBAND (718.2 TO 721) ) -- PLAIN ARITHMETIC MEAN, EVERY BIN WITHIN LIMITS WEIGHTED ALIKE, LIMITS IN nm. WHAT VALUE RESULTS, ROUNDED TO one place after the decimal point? 24.7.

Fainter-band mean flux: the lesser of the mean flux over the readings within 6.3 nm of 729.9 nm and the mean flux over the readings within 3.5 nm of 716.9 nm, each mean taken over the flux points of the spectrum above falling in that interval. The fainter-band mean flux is 24.5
